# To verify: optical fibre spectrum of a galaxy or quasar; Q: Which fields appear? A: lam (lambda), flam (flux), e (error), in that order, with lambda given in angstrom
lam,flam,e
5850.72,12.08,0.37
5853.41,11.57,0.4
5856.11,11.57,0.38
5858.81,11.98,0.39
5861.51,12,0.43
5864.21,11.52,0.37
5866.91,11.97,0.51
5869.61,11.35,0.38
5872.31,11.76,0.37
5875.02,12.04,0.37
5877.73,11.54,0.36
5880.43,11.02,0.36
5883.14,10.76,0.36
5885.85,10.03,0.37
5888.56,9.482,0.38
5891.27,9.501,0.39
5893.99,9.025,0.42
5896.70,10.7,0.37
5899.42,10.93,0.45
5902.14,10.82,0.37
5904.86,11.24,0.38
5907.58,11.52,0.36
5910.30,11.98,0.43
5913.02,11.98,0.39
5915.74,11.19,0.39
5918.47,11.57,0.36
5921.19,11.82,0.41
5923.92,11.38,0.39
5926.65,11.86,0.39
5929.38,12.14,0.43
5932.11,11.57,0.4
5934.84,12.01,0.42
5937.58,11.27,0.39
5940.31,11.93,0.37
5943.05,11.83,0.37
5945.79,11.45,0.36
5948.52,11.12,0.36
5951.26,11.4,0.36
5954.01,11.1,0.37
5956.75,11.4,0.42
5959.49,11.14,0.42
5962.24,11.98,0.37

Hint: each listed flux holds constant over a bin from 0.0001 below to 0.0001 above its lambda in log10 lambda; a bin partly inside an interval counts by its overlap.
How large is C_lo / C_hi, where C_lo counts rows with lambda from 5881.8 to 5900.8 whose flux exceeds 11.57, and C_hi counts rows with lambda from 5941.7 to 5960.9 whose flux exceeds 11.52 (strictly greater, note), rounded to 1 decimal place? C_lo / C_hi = 0.0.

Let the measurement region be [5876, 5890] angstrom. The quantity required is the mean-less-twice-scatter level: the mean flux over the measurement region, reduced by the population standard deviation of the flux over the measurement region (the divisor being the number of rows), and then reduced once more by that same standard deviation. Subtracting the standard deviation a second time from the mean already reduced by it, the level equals 9.1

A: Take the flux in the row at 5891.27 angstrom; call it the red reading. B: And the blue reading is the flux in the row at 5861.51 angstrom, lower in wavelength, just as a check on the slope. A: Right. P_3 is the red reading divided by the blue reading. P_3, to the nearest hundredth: 0.79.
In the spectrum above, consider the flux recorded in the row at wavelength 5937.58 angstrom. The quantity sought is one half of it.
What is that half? 5.6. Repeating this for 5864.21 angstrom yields 5.8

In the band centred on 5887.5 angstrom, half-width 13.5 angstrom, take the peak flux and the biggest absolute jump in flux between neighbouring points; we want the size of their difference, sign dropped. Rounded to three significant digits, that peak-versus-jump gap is 10.4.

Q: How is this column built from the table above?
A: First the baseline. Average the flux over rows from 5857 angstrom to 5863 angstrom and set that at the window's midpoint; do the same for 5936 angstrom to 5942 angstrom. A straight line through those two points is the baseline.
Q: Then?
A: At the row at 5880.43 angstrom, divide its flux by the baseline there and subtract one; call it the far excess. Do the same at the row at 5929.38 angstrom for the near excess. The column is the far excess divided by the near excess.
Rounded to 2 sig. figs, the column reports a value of -1.7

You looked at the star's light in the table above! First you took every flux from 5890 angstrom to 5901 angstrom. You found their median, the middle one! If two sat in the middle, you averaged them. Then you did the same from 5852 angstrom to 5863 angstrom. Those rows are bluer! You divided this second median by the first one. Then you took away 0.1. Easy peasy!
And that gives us 1.07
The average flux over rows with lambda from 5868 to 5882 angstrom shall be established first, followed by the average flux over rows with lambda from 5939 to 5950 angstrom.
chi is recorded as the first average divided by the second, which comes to 1.00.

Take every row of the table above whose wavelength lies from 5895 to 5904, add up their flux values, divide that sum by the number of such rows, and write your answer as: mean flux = 10.8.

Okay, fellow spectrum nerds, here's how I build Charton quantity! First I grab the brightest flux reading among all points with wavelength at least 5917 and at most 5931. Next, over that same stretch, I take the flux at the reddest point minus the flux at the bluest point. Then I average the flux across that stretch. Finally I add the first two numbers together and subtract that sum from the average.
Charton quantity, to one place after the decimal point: -1.0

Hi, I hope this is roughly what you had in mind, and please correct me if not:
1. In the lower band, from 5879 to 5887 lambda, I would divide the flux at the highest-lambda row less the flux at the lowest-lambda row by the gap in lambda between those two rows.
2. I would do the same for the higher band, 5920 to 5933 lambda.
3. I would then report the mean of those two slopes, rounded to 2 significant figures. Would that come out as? -0.10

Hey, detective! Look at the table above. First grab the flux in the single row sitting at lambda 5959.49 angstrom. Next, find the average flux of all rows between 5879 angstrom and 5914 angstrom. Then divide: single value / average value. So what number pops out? 1.04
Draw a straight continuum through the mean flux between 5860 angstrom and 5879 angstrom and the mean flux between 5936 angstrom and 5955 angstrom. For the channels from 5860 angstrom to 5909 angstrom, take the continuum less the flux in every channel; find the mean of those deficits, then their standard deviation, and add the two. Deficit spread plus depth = 1.6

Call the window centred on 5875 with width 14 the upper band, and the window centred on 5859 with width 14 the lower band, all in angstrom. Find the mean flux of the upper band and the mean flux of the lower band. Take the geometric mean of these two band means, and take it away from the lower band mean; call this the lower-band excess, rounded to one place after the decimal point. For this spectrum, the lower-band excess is 0.1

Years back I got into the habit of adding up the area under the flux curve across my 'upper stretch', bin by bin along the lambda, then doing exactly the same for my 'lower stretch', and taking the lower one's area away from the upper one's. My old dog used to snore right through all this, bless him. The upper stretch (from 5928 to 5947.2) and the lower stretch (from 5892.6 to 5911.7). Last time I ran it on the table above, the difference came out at 18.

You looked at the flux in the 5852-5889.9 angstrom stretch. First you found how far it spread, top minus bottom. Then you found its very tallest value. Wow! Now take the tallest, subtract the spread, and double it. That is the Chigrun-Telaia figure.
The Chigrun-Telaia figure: 19.0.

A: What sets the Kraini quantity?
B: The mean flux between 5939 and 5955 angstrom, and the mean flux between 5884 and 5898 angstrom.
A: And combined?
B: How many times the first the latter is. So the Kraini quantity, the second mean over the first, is 0.85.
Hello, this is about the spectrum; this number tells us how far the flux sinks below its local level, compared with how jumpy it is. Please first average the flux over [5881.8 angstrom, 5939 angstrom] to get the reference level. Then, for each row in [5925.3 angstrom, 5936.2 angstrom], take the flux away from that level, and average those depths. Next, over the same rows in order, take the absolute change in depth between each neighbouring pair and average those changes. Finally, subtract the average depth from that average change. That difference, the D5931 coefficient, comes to 1.2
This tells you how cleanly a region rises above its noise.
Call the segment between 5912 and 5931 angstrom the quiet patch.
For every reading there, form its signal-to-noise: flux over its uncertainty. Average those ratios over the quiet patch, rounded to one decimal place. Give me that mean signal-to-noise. 29.7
